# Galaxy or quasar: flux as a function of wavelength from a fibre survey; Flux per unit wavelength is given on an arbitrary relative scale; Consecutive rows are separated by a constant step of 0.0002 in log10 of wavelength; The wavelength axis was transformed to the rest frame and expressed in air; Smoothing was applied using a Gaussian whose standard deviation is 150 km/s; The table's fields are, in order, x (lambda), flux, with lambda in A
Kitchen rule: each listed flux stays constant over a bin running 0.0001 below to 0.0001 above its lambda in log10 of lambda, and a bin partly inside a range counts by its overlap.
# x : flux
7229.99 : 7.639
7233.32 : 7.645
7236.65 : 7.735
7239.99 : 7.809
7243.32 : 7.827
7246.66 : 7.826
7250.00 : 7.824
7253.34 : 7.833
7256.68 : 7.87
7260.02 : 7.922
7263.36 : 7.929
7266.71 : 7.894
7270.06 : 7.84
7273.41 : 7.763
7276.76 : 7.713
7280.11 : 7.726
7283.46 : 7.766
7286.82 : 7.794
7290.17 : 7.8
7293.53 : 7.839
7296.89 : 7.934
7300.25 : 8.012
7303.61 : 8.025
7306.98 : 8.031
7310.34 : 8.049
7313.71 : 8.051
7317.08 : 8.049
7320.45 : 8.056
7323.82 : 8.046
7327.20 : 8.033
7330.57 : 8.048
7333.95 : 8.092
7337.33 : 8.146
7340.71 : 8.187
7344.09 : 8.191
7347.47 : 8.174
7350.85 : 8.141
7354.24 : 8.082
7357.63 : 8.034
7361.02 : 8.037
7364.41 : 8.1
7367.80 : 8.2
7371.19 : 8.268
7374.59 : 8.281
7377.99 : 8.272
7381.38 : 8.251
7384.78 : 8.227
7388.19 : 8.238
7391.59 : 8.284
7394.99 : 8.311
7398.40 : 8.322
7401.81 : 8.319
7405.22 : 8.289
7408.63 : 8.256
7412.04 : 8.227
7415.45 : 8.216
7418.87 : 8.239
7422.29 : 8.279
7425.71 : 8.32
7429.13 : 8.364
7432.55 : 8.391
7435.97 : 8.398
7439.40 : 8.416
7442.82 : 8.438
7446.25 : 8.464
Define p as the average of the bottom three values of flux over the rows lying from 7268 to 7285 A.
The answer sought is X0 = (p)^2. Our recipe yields 60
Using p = 7.73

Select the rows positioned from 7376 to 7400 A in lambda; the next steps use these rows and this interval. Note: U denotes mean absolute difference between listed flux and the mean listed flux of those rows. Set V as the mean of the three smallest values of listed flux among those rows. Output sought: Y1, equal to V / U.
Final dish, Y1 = 287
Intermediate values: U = 0.0287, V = 8.2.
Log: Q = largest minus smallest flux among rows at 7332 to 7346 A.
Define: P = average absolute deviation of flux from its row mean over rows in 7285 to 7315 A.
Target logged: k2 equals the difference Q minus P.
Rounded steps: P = 0.095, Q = 0.099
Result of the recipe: 0.00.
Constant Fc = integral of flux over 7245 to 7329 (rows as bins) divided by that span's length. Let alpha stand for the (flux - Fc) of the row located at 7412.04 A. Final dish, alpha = 0.32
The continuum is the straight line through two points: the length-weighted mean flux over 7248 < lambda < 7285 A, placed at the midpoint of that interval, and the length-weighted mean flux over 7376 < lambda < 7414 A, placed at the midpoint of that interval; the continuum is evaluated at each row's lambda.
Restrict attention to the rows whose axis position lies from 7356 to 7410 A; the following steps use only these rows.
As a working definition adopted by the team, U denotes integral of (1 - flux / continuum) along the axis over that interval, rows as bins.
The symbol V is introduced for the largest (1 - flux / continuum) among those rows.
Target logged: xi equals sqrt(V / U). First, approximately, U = 0.007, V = 0.0145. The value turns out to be 1.49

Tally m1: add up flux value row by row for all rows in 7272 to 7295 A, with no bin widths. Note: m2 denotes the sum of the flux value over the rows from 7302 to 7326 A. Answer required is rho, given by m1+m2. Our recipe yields 111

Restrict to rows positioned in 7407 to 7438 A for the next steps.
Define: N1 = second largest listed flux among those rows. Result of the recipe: 8.391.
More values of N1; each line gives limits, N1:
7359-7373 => 8.2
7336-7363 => 8.187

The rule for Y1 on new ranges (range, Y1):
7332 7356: 238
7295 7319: 288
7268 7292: 228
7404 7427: 273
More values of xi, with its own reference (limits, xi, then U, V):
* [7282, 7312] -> 0.52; 0.056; 0.0151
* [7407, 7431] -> 0.25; 0.243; 0.0154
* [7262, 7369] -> 0.60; 0.053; 0.0189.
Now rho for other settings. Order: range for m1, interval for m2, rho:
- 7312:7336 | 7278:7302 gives 111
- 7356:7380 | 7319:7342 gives 114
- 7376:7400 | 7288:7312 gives 114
